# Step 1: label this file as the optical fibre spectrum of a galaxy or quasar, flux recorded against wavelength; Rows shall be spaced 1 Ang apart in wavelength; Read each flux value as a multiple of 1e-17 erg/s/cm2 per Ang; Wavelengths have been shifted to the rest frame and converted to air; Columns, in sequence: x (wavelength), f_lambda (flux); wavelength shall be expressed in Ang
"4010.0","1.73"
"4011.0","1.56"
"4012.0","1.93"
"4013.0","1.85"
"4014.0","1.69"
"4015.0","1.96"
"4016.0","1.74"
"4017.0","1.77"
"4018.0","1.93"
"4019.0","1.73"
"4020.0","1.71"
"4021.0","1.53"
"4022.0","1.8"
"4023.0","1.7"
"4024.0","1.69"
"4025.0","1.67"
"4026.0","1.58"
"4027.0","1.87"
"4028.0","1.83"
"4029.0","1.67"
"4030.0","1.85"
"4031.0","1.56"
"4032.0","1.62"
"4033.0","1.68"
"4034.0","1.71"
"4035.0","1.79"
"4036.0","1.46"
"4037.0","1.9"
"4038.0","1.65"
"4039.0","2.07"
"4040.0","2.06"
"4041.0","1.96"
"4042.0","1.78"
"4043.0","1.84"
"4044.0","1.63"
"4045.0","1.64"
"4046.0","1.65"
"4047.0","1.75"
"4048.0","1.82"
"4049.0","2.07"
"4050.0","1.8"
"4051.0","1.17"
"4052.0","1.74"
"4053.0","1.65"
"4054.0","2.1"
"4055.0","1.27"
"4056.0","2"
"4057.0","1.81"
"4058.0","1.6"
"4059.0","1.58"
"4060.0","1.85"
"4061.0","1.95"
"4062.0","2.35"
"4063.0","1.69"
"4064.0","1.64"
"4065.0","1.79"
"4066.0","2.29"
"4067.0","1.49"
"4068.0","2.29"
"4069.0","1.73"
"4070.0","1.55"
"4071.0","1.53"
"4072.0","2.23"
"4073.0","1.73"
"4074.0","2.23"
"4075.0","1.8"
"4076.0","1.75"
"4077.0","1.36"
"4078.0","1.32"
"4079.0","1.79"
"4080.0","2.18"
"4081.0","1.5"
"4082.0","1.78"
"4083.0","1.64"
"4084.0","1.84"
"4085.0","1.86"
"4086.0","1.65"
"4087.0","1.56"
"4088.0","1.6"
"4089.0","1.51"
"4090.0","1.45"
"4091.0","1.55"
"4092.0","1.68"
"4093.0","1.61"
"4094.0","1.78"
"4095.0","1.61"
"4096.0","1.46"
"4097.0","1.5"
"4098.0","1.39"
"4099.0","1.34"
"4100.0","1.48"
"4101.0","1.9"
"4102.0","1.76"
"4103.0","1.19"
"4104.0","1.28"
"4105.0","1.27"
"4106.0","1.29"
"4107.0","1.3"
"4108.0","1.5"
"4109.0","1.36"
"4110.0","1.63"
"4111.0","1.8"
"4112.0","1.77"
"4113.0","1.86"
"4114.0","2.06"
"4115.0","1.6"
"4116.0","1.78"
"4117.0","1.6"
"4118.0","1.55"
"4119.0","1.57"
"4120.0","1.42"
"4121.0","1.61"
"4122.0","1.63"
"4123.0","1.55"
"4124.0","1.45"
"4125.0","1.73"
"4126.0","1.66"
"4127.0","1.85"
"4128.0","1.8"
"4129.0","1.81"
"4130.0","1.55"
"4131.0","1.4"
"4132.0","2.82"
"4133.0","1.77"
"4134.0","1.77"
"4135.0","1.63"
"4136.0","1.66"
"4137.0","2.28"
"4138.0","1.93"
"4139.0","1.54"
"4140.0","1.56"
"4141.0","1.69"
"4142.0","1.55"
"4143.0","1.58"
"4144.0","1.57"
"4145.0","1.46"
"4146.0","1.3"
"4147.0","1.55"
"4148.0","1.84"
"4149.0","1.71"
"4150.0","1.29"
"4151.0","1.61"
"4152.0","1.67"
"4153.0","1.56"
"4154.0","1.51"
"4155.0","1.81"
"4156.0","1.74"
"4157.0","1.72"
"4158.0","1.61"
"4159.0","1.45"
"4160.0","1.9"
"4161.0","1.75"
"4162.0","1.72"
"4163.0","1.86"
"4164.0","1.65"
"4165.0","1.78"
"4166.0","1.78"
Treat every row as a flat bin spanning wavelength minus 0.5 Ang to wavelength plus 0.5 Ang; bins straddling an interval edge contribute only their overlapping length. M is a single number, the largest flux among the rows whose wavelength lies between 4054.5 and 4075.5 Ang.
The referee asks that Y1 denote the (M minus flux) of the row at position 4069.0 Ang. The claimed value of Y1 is 0.62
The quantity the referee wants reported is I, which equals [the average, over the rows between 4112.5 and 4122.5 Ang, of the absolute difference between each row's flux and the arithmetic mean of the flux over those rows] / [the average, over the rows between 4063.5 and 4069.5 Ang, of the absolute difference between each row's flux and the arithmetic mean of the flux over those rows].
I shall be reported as 0.5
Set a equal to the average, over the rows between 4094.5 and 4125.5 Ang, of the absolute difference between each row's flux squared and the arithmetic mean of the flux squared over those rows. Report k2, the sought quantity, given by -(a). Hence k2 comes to -0.52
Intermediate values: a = 0.5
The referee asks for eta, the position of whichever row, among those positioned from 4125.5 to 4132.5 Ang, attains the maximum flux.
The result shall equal 4132.0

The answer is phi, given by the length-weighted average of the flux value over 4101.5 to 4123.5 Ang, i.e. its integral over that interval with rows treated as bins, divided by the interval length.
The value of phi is 1.56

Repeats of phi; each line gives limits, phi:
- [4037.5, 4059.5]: 1.76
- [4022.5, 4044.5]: 1.75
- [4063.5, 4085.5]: 1.79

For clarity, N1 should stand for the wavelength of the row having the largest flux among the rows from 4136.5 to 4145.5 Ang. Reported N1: 4137.0 Ang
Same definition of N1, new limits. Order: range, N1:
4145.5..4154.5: 4148.0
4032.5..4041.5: 4039.0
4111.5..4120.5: 4114.0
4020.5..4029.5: 4027.0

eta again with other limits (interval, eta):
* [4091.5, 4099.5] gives 4094.0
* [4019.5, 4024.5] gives 4022.0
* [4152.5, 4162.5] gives 4160.0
